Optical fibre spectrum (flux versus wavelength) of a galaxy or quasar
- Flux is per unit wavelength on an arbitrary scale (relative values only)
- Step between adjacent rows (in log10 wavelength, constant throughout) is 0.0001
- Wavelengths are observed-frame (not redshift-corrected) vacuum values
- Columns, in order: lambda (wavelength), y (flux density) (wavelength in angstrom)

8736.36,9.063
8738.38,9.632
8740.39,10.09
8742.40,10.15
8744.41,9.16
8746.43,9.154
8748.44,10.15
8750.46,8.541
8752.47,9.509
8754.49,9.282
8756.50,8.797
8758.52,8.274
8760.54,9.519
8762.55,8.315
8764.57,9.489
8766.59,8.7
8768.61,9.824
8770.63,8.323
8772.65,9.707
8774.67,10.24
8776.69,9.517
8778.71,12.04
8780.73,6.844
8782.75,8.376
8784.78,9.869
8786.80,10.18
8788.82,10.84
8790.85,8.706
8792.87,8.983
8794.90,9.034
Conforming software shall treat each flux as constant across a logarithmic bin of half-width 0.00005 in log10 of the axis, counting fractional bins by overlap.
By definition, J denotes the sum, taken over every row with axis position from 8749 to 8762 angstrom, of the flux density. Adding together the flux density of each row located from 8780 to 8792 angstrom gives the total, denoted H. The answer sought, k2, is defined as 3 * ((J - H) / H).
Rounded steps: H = 54.8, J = 53.9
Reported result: -0.05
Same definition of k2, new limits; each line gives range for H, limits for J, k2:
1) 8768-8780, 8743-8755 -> -0.19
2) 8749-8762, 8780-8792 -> 0.05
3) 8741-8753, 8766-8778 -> -0.02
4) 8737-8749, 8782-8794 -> -0.07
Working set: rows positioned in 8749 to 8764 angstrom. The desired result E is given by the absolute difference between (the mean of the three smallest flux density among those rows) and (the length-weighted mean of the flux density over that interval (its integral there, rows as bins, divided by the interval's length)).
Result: 0.57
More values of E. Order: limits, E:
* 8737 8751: 0.62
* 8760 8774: 0.69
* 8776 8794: 1.50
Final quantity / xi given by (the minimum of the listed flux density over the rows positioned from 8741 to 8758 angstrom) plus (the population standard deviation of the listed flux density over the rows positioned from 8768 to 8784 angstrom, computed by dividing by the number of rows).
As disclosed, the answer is 10.0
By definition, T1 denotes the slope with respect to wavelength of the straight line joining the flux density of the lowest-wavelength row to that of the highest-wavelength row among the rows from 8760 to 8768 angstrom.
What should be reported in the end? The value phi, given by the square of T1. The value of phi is 0.018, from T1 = -0.14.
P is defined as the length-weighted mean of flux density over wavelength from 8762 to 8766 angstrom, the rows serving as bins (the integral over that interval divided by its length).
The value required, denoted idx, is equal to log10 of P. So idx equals 0.95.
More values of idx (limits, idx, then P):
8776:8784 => 0.96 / 9.2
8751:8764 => 0.95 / 9.0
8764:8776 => 0.97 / 9.4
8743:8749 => 0.98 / 9.5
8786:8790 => 1.02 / 10.4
